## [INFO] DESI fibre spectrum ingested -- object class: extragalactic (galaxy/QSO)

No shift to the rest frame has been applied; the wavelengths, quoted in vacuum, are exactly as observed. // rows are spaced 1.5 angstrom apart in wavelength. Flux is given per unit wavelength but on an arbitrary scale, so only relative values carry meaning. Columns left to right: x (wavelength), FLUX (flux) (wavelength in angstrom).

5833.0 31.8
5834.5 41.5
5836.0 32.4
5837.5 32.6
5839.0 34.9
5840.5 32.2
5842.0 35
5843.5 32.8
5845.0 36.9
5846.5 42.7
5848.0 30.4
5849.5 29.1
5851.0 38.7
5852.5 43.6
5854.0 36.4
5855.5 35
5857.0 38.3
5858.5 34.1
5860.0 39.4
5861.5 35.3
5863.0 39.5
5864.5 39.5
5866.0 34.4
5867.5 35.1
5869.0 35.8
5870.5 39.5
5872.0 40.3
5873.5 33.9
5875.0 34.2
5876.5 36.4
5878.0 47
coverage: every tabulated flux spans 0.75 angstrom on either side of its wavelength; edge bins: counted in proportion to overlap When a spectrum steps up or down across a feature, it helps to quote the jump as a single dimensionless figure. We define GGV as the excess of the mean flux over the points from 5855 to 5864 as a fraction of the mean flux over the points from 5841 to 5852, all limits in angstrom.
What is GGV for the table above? 0.05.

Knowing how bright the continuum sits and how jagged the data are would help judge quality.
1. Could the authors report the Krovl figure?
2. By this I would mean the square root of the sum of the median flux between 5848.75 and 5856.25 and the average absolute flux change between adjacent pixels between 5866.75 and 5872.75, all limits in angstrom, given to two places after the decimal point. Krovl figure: 6.18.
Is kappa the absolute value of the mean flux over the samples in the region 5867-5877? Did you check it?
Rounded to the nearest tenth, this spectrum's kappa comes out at 36.5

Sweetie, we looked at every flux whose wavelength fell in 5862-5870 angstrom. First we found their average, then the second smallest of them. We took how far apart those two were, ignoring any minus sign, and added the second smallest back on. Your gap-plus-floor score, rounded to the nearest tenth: 36.9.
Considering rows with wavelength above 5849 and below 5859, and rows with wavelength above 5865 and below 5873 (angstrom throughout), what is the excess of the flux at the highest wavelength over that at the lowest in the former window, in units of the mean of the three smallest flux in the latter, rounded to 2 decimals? 0.14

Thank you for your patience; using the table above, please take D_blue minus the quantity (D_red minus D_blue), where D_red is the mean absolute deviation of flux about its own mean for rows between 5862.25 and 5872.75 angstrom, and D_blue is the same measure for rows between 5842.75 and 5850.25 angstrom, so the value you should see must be 6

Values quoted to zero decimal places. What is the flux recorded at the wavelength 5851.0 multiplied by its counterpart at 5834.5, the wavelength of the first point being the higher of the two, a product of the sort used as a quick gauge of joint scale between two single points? 1606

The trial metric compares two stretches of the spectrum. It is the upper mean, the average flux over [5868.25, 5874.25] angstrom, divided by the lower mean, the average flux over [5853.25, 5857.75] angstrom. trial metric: 1.02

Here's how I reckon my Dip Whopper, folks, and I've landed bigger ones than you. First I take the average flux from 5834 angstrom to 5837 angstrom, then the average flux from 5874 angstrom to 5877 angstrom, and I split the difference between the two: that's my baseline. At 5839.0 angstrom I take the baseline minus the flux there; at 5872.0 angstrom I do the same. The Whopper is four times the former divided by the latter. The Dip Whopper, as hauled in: -1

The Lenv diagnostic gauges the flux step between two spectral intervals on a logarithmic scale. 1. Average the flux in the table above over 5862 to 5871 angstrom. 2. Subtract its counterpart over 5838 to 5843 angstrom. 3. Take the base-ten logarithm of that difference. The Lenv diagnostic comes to 0.5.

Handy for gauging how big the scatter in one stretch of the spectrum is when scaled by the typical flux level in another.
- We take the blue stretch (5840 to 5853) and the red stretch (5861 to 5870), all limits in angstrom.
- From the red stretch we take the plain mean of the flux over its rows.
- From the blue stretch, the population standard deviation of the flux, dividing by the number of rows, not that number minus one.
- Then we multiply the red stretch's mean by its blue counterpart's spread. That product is 179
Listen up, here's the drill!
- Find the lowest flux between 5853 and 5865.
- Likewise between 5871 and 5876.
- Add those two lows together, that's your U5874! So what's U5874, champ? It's 68.0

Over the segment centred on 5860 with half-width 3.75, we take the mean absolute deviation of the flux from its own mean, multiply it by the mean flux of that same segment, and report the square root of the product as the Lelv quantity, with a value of 8.8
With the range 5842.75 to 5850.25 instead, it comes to 12.2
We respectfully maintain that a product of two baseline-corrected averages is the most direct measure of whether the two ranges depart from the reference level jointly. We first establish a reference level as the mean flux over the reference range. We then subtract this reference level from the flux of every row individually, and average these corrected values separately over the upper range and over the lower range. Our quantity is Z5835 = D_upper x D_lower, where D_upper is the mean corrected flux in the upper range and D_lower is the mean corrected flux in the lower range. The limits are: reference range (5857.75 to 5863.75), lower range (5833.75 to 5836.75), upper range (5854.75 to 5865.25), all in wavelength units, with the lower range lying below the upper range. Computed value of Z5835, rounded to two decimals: -0.03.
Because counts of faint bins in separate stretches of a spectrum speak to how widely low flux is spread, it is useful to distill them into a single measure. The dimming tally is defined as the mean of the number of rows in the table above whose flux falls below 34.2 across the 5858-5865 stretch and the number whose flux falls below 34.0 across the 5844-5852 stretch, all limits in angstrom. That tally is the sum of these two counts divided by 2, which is 1.50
